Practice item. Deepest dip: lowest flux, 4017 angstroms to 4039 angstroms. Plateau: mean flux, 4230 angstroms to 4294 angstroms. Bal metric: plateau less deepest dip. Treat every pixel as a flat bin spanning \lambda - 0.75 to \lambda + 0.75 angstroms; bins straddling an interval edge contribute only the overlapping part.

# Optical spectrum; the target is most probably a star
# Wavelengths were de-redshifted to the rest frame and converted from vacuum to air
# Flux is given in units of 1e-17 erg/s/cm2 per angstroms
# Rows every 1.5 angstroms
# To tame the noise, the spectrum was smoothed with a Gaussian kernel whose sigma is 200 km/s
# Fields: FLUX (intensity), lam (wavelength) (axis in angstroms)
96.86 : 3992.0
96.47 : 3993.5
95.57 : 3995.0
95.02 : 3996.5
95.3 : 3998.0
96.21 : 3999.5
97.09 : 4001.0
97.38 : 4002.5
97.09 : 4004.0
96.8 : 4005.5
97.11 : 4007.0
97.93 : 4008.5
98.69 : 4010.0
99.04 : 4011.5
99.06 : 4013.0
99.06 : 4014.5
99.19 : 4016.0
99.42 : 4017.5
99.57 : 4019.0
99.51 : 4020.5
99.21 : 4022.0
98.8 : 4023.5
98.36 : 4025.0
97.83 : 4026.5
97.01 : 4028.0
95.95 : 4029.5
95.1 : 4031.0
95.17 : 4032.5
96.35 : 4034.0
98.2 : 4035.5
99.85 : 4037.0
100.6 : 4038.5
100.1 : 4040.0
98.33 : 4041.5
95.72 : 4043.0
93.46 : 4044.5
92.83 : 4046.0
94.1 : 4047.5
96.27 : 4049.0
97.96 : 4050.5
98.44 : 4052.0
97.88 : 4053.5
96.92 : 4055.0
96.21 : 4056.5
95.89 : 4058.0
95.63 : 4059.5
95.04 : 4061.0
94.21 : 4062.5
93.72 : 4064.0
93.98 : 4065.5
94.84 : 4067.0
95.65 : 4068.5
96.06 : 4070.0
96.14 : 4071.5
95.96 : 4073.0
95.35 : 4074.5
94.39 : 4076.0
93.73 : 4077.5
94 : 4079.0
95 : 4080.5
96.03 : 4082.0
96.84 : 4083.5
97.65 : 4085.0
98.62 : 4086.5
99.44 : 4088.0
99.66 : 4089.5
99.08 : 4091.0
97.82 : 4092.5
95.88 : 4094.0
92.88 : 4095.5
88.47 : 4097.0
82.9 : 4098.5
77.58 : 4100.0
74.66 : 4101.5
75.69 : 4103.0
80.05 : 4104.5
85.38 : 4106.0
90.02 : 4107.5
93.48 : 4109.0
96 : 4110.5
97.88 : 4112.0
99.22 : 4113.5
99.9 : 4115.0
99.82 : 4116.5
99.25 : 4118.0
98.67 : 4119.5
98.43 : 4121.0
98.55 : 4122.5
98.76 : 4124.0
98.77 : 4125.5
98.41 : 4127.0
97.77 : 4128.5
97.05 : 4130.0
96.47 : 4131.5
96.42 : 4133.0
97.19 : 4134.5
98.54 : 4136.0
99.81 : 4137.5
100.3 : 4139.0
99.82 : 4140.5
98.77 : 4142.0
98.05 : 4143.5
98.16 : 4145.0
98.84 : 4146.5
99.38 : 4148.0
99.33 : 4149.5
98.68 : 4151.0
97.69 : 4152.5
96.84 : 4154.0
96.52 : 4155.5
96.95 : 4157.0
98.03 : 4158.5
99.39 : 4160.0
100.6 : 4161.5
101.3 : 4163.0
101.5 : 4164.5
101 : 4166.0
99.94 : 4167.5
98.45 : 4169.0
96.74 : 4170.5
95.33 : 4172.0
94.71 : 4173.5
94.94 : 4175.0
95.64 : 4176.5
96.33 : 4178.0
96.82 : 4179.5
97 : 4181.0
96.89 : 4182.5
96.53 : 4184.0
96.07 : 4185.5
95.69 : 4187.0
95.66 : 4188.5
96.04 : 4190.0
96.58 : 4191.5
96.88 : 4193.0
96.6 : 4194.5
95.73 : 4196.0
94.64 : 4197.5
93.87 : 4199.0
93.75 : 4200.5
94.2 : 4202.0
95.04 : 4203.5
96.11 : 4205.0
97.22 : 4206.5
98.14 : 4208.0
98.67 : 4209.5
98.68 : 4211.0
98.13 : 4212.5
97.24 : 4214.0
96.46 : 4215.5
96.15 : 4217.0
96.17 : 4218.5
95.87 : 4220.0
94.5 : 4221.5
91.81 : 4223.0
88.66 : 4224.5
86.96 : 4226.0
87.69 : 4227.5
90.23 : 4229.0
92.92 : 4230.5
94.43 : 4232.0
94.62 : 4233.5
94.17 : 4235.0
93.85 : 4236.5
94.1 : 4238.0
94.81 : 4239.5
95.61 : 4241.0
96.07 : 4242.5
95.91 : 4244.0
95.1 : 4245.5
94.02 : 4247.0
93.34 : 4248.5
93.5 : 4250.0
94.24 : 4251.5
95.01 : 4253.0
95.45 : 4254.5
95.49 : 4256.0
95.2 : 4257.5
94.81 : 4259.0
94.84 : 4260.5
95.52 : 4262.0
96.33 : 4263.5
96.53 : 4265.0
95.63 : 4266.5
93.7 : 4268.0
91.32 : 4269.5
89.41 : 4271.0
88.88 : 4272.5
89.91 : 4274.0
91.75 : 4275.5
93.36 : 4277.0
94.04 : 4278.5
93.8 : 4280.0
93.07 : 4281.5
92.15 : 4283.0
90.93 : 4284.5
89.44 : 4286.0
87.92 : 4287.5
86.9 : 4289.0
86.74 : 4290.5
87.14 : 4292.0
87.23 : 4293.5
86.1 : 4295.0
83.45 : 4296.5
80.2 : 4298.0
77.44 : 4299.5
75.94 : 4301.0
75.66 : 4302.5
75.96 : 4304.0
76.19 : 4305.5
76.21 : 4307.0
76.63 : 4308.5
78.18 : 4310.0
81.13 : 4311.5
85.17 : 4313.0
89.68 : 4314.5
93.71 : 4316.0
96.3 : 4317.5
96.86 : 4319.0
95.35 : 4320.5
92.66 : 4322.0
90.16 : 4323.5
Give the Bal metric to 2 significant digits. -2.1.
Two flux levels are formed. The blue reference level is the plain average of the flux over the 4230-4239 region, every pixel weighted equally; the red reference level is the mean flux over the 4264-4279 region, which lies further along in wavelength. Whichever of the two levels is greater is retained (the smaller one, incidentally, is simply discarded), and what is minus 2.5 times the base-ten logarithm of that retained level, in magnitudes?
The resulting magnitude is -4.93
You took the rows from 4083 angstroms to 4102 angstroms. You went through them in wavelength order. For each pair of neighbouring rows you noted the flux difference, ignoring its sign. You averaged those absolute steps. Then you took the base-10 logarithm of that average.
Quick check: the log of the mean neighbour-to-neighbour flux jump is 0.37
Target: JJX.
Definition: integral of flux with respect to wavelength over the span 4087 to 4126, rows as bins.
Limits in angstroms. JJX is 3627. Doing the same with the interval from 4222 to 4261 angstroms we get 3649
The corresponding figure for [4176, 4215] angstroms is 3756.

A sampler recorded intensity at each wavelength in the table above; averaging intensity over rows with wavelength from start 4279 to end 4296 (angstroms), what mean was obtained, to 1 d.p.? 89.2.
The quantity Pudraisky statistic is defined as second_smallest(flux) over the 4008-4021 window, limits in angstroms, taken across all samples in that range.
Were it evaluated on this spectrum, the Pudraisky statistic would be 98.69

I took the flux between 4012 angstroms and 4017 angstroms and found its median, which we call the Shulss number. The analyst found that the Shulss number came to 99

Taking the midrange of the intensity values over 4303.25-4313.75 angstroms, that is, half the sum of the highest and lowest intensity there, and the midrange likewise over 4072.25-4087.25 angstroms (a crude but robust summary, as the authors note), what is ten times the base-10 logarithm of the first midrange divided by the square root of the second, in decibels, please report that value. 9.15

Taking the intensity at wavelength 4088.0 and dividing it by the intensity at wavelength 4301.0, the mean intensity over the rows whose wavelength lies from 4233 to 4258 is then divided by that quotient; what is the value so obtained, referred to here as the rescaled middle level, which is 72.3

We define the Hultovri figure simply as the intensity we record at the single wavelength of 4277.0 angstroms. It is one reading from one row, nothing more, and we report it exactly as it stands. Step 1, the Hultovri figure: 93.36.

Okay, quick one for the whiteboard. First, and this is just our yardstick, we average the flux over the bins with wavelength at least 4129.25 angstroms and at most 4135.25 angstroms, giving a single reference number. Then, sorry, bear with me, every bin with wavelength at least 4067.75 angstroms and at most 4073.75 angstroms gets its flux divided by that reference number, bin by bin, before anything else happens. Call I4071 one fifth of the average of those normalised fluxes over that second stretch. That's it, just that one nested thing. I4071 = 0.198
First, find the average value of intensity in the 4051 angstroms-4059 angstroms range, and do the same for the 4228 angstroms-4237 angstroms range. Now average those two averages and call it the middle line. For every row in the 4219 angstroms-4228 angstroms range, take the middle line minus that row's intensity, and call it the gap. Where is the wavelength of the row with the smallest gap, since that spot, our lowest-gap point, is 4220.0 angstroms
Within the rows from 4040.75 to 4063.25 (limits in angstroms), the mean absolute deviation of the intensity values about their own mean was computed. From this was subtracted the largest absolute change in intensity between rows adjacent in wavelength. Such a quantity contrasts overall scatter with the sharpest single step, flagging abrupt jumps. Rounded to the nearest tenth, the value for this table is -1.2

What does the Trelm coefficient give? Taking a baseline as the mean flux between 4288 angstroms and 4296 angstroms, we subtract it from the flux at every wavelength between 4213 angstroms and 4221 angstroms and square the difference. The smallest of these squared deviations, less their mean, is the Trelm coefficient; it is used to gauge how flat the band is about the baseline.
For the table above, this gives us -10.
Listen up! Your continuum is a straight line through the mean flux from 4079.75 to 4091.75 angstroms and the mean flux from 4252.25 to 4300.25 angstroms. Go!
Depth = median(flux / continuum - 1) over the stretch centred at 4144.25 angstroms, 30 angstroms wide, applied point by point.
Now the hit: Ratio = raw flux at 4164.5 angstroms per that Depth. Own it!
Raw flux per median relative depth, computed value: 3841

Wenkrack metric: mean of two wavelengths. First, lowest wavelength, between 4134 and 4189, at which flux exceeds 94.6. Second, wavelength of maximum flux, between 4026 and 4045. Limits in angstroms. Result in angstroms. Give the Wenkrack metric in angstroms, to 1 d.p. 4086.5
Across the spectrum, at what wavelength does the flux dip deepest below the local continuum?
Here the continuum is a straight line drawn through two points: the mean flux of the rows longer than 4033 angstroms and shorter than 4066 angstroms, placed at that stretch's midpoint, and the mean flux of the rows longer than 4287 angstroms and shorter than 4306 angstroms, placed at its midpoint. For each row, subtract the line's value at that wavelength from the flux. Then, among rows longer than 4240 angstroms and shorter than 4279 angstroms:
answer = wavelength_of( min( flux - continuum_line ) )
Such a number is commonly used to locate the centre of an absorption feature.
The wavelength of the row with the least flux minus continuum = 4272.5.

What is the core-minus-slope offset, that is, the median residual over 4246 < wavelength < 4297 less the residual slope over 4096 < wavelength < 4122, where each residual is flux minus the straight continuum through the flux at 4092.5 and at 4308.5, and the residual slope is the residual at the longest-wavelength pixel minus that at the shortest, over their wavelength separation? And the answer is 11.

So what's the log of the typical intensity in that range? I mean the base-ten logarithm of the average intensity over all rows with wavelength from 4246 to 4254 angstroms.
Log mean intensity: 1.97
